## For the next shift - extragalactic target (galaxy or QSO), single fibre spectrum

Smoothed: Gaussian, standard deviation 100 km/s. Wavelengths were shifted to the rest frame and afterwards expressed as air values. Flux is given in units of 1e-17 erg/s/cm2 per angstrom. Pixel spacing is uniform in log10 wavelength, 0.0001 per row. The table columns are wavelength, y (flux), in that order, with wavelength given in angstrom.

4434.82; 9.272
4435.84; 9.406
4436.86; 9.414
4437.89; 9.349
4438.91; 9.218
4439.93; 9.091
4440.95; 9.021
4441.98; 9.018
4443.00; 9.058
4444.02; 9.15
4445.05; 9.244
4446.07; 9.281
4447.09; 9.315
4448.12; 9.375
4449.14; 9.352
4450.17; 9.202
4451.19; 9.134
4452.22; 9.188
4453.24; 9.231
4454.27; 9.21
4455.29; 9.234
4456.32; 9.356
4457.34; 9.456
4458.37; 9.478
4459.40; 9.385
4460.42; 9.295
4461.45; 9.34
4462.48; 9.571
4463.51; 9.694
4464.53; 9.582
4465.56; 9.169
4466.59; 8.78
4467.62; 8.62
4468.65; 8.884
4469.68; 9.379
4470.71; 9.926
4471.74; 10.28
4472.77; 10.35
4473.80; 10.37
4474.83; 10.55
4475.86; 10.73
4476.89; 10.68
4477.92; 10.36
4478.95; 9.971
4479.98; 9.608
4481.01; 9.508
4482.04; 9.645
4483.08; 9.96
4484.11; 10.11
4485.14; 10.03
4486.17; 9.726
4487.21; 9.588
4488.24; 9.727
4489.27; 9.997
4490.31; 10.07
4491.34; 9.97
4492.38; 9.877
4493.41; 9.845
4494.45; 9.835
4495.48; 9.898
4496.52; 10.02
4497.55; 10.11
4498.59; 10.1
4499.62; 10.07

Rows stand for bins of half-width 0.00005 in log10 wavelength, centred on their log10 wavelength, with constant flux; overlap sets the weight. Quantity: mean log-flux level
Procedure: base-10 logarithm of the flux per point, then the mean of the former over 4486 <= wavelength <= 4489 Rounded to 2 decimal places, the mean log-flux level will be 0.99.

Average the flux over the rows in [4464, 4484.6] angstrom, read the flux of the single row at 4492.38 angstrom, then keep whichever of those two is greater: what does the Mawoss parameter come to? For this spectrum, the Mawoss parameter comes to 9.9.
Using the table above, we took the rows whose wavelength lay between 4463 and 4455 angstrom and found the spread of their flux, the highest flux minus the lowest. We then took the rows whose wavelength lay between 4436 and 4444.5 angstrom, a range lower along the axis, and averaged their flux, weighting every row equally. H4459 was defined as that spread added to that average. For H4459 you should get 9.5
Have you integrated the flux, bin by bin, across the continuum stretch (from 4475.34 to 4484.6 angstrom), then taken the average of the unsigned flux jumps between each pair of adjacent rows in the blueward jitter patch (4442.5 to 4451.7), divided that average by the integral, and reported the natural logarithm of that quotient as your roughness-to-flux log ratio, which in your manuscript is -7.2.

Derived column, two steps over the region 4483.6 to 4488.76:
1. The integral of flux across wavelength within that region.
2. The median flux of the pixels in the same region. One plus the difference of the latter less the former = -40.1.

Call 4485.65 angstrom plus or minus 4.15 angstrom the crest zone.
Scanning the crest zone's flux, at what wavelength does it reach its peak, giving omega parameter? 4484.11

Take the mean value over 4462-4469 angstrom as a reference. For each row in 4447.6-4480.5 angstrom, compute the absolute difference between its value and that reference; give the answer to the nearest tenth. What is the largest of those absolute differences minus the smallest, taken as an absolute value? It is 1.5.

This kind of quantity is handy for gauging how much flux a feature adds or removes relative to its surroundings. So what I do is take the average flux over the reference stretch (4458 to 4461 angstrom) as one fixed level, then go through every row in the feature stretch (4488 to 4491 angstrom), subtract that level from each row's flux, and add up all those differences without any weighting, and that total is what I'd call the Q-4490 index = 1.6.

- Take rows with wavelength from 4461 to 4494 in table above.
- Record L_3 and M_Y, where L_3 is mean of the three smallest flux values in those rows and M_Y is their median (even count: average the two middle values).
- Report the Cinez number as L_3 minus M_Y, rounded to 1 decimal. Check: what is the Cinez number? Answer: -1.1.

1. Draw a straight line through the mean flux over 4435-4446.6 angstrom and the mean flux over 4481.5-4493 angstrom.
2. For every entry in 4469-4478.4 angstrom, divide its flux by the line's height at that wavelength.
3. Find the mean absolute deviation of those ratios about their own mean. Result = 0.027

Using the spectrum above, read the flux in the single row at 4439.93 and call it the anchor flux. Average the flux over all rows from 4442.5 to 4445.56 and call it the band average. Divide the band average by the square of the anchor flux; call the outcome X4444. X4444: 0.111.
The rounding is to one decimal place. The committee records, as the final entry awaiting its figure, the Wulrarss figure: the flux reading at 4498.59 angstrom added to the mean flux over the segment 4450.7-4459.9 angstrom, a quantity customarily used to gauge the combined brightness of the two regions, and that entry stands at 19.4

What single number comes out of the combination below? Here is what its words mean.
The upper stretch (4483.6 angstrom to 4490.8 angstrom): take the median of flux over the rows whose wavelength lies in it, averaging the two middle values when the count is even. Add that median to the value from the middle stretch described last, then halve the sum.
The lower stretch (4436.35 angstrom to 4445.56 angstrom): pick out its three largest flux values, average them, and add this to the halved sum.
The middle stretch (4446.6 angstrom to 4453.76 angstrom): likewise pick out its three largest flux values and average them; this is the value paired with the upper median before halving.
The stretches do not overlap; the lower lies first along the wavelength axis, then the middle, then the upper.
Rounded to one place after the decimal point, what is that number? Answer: 19.0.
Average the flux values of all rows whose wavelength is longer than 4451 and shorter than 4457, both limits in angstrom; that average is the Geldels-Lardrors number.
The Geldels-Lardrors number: 9.2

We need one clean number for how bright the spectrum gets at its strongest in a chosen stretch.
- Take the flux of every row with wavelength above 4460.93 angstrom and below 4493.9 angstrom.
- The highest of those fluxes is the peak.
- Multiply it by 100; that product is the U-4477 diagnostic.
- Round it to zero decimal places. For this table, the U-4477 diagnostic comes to 1073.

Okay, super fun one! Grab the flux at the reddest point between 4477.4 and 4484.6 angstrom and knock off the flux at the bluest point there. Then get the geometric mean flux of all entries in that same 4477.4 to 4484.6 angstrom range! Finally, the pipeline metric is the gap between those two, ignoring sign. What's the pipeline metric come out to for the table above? 10.1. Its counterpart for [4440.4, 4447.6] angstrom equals 8.9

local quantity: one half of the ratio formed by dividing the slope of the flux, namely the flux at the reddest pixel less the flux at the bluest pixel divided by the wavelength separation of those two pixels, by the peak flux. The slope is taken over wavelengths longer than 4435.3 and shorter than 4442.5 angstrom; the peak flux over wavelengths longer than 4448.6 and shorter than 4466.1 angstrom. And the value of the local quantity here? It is -0.0033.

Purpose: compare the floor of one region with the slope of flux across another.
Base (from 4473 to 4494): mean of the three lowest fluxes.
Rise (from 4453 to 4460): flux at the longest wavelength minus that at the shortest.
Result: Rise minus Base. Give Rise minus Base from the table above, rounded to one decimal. -9.4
